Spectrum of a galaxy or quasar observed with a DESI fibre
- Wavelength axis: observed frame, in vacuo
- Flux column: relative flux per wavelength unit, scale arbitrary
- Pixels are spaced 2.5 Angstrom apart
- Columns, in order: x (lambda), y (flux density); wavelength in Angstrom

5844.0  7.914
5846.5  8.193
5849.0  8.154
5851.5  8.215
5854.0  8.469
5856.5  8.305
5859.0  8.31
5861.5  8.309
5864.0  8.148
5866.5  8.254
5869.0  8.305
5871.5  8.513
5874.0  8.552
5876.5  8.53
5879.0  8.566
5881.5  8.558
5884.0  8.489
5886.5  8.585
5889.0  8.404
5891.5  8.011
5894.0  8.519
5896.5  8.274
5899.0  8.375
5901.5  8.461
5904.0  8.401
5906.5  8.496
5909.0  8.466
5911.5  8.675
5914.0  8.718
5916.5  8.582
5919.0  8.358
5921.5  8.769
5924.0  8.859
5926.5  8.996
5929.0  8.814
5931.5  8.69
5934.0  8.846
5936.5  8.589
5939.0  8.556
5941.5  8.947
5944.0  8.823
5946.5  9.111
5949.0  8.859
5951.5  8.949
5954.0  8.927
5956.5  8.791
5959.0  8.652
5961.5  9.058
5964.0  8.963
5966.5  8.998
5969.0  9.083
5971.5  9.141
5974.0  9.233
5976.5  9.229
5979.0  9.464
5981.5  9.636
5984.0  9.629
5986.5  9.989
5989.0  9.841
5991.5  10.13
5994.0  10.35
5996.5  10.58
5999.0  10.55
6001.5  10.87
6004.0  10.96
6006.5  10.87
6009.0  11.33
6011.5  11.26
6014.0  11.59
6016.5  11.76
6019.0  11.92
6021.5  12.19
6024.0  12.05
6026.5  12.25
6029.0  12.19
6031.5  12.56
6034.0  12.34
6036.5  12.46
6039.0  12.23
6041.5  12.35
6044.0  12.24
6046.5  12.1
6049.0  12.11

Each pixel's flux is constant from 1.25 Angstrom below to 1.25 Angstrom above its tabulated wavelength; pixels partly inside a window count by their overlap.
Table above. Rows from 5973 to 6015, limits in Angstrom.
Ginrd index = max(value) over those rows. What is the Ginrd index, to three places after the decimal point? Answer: 11.590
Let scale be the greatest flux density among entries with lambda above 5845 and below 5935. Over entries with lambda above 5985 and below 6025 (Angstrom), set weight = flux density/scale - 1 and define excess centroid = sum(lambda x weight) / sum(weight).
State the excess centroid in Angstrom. 6009.3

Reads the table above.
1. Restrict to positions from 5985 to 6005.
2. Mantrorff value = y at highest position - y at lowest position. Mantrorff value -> 1.0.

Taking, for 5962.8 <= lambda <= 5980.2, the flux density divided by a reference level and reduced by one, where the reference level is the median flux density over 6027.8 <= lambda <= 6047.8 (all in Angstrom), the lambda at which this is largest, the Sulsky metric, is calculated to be 5979.0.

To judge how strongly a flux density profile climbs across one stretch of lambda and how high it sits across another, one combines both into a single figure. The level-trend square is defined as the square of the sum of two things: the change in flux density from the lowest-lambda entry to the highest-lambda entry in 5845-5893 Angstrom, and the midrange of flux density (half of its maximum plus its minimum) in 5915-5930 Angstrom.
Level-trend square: 72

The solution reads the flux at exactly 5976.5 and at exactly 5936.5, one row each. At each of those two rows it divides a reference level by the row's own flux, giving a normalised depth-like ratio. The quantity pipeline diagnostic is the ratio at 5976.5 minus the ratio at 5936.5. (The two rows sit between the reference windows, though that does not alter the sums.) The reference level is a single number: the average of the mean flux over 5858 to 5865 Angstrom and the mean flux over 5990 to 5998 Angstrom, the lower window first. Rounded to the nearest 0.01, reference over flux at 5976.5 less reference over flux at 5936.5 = -0.08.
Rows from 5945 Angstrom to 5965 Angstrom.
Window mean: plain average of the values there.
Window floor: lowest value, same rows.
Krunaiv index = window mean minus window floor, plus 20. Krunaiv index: 20.26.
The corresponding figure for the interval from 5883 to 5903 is 20.38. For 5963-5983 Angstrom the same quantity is 20.26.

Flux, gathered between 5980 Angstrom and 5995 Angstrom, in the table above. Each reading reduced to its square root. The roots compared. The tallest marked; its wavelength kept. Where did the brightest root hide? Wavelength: 5994.0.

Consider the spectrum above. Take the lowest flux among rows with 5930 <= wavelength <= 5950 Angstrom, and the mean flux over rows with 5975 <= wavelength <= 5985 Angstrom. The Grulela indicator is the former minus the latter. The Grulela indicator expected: -0.9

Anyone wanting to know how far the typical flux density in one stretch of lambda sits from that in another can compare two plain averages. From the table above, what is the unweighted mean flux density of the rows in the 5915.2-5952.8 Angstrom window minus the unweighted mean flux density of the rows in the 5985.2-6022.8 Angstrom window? -2.2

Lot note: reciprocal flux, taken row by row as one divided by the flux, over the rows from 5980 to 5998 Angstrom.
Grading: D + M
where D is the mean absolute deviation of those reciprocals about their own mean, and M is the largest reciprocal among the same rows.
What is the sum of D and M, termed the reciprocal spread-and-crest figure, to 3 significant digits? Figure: 0.107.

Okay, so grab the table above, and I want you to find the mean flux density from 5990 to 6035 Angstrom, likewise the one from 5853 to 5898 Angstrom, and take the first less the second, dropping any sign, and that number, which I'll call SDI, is 3.0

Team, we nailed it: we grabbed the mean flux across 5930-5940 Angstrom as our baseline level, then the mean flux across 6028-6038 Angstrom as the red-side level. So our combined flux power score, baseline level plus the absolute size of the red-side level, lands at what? 21.1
